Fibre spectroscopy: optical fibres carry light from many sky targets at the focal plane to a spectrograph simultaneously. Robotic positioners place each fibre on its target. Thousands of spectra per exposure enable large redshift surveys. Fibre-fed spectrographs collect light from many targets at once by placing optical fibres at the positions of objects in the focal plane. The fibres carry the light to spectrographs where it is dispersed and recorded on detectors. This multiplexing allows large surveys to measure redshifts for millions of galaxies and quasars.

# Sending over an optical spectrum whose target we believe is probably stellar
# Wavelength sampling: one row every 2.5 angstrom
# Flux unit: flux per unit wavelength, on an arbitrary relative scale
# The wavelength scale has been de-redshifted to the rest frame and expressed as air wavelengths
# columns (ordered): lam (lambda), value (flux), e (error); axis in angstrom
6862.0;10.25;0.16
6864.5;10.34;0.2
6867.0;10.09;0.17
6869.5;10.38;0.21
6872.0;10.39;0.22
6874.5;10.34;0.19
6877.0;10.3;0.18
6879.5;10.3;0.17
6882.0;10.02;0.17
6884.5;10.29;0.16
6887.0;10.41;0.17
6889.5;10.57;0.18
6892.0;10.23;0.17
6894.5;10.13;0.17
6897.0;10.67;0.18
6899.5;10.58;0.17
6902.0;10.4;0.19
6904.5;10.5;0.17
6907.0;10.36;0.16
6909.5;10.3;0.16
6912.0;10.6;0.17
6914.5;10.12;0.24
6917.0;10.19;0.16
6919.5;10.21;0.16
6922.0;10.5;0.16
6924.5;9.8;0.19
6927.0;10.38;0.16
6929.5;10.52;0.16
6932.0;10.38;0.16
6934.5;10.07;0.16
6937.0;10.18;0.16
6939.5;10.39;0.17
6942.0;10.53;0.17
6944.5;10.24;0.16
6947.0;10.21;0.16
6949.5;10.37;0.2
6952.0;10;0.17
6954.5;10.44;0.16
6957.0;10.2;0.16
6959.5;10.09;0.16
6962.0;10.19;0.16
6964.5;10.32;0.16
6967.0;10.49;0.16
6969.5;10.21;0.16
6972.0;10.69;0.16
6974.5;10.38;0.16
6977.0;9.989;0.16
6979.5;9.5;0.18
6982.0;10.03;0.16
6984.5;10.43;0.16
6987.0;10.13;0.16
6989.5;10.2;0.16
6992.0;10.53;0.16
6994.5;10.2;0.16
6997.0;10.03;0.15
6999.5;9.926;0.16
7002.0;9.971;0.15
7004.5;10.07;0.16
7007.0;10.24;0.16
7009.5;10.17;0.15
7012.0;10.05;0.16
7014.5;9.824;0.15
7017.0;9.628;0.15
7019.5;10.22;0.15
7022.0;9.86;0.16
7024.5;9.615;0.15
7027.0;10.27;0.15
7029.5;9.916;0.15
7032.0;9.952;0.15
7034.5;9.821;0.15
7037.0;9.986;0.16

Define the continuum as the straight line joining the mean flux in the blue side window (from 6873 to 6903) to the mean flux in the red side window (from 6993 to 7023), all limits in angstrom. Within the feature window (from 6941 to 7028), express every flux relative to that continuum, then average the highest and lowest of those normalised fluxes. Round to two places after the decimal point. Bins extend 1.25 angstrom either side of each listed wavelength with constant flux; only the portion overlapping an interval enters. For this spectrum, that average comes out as 1.00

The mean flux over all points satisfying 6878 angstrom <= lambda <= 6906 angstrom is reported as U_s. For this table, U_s 10.4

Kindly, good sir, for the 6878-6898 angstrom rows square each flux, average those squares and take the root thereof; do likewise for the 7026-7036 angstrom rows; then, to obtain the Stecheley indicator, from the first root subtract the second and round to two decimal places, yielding 0.34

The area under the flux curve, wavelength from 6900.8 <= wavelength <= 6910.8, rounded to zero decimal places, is 104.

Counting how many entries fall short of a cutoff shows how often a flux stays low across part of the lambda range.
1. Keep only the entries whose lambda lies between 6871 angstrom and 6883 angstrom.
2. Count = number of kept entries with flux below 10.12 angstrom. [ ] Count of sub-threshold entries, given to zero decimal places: 1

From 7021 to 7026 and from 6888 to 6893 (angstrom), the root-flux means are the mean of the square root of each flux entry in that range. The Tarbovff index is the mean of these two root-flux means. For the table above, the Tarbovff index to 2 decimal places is 3.17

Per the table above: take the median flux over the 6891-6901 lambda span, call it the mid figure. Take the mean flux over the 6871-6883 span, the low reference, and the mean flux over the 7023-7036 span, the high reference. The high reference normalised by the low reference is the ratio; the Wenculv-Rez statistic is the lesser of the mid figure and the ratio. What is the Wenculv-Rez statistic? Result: 0.965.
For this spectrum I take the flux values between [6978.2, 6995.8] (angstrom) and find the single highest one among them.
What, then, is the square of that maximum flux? 111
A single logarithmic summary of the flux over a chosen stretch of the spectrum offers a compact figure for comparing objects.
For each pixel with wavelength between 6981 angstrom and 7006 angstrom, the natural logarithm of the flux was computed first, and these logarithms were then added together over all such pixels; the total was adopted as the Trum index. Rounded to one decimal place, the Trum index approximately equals 23.2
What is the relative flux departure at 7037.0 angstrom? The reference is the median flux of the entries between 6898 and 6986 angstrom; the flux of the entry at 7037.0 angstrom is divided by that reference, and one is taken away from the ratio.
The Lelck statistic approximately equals -0.032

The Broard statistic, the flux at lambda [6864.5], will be 10.34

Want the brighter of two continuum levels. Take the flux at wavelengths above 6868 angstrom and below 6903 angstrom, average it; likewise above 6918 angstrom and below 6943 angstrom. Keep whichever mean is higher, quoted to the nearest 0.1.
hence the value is 10.4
